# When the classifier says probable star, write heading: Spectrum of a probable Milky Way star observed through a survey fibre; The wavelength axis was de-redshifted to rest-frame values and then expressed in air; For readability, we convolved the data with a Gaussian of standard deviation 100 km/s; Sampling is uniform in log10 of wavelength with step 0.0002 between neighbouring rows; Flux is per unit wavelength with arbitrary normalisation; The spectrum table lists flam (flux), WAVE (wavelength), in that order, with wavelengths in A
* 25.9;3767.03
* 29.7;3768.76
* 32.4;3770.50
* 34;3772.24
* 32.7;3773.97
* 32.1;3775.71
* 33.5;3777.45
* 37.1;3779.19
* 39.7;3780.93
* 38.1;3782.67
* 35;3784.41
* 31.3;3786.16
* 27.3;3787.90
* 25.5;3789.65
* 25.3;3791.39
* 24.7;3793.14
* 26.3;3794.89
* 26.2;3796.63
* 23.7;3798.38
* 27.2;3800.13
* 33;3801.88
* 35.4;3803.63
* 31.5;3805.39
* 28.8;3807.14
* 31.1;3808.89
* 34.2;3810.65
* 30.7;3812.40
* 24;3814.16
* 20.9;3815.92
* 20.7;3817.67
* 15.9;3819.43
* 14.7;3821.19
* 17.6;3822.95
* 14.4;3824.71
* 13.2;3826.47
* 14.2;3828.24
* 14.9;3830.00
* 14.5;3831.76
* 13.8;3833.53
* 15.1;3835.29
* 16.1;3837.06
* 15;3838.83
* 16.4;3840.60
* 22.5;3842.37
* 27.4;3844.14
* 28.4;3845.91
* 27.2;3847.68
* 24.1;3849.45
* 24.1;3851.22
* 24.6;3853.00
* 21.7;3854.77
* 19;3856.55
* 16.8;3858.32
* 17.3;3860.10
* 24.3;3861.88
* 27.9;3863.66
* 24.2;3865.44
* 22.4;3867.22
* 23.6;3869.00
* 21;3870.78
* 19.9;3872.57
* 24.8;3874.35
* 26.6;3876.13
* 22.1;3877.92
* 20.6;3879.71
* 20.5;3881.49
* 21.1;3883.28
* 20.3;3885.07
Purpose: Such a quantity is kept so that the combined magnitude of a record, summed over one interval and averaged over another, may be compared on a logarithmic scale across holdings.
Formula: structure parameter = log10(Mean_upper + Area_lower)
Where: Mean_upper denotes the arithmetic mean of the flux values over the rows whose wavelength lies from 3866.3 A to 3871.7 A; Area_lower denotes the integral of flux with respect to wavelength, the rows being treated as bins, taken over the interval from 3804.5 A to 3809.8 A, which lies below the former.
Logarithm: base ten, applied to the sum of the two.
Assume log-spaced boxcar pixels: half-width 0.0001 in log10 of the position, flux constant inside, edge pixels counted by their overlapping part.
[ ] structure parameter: 2.26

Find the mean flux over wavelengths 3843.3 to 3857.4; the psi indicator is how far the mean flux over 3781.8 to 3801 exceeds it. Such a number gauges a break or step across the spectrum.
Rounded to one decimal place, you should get 3.7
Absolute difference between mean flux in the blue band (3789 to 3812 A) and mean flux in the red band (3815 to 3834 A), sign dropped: 13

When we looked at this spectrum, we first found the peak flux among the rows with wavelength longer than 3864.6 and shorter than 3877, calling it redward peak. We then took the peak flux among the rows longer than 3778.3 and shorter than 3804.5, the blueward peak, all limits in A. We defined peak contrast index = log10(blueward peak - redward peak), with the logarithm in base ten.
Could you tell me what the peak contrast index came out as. 1.12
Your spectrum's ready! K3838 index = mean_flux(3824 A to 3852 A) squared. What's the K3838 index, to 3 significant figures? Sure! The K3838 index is 355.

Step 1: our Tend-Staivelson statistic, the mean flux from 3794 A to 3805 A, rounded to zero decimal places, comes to 29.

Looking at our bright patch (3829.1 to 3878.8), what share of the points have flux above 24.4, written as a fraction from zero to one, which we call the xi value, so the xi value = 0.25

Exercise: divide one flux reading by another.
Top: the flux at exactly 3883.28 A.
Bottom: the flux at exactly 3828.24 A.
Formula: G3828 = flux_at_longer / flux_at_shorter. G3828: 1.5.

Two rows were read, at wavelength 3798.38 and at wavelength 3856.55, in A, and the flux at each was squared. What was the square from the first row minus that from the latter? 201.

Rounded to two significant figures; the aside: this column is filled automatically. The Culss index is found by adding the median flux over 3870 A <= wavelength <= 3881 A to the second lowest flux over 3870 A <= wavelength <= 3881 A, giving 42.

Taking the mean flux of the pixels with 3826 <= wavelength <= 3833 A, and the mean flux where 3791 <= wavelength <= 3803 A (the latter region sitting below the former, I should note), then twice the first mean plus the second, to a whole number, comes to 55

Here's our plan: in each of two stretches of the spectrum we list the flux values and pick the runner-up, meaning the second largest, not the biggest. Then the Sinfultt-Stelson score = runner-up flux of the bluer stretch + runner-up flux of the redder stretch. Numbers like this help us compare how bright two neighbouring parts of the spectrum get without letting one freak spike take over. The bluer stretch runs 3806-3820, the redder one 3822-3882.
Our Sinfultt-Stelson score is 59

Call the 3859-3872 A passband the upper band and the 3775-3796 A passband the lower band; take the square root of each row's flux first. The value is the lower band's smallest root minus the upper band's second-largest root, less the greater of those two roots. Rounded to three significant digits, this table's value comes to -4.93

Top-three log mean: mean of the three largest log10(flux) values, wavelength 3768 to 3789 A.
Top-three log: 1.58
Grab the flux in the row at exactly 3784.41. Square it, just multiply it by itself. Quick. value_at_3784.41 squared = 1225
